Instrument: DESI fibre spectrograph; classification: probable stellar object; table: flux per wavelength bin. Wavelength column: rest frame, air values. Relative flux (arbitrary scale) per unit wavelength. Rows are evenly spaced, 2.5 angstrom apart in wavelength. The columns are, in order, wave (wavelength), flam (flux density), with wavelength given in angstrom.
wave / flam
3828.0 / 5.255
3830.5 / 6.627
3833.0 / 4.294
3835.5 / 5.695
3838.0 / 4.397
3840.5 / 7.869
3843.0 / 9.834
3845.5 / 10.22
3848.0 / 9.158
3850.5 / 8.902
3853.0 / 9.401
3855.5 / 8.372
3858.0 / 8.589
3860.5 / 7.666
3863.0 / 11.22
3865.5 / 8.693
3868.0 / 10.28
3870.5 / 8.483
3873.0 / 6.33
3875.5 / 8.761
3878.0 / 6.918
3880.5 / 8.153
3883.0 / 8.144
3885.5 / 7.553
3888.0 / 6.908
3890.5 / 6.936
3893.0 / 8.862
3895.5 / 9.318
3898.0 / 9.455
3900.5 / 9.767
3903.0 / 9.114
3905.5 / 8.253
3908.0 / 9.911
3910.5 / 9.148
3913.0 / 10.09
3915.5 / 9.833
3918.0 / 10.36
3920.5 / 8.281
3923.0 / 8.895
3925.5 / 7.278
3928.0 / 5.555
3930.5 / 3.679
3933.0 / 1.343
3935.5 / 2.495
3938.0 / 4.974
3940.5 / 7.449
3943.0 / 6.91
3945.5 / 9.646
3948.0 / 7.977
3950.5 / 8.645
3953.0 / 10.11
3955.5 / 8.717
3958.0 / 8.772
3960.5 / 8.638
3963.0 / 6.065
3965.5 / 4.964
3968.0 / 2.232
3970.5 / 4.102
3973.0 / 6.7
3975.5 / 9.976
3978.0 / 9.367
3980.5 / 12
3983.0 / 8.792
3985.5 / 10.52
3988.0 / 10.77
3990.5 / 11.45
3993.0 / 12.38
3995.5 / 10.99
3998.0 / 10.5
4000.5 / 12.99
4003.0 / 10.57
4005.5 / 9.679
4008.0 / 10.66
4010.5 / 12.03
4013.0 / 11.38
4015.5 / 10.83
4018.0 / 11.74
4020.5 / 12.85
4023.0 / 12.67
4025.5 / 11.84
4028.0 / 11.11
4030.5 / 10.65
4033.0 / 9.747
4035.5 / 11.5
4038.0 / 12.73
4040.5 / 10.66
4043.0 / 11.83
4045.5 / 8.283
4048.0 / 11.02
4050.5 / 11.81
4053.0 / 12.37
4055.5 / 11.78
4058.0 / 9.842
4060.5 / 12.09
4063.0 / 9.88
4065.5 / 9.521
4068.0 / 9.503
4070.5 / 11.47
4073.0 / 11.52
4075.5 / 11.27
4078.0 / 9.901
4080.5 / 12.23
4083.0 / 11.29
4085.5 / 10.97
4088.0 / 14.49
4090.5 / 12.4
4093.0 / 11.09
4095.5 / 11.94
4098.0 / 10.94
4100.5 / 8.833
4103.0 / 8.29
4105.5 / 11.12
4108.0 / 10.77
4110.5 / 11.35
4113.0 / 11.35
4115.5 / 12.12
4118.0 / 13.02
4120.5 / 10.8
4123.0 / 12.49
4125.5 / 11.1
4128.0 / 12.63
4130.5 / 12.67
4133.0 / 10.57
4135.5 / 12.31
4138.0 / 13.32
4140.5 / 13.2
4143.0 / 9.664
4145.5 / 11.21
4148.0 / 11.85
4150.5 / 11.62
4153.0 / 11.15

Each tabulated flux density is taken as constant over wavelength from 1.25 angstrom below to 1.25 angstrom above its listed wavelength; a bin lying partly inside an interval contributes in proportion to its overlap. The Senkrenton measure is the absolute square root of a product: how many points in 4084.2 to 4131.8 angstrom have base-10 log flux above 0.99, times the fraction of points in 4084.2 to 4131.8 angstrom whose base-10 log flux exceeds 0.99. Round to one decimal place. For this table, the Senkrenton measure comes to 3.9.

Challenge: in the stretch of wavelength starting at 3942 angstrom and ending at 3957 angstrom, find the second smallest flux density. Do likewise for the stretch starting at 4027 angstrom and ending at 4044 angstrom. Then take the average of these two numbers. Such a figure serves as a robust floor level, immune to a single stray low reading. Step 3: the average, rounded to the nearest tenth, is 9.3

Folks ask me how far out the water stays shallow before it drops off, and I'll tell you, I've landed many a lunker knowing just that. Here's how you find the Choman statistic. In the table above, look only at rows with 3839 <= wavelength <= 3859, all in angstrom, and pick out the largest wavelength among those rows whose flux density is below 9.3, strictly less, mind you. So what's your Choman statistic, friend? 3858.0 angstrom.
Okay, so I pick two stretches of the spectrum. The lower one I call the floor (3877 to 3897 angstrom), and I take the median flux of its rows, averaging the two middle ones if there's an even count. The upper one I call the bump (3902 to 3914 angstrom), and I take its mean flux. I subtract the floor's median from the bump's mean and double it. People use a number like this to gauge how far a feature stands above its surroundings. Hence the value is 3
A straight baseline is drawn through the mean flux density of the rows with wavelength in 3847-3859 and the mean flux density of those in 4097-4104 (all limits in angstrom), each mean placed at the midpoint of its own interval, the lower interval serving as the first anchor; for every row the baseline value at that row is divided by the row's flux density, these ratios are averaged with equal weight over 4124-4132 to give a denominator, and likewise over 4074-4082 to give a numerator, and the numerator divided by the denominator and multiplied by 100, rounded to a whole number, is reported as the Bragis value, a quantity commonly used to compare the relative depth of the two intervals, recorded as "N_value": 108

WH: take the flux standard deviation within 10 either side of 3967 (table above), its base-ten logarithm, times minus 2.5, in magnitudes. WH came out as -1.0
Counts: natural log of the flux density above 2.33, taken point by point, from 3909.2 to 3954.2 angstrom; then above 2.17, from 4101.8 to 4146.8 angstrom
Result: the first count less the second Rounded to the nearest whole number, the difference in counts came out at -16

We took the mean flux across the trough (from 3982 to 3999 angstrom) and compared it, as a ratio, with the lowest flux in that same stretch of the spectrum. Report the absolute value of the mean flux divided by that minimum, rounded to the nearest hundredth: 1.23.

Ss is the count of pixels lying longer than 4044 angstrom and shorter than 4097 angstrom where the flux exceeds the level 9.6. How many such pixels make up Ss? 18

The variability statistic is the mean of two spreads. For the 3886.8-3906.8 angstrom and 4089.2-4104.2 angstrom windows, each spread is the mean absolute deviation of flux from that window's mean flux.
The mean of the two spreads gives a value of 1.1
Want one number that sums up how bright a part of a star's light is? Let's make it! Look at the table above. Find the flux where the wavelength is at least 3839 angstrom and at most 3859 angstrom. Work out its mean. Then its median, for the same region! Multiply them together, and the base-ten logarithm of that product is 1.91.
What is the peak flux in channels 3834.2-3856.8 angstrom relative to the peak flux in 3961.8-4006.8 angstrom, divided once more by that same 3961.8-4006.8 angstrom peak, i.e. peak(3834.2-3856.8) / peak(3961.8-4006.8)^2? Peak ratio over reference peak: 0.061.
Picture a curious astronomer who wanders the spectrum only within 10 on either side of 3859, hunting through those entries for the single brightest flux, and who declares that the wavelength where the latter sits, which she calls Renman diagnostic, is 3863.0 angstrom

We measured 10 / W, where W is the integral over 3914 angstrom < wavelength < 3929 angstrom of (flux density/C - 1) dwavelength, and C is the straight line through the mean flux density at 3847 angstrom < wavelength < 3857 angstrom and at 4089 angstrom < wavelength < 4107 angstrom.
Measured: -6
